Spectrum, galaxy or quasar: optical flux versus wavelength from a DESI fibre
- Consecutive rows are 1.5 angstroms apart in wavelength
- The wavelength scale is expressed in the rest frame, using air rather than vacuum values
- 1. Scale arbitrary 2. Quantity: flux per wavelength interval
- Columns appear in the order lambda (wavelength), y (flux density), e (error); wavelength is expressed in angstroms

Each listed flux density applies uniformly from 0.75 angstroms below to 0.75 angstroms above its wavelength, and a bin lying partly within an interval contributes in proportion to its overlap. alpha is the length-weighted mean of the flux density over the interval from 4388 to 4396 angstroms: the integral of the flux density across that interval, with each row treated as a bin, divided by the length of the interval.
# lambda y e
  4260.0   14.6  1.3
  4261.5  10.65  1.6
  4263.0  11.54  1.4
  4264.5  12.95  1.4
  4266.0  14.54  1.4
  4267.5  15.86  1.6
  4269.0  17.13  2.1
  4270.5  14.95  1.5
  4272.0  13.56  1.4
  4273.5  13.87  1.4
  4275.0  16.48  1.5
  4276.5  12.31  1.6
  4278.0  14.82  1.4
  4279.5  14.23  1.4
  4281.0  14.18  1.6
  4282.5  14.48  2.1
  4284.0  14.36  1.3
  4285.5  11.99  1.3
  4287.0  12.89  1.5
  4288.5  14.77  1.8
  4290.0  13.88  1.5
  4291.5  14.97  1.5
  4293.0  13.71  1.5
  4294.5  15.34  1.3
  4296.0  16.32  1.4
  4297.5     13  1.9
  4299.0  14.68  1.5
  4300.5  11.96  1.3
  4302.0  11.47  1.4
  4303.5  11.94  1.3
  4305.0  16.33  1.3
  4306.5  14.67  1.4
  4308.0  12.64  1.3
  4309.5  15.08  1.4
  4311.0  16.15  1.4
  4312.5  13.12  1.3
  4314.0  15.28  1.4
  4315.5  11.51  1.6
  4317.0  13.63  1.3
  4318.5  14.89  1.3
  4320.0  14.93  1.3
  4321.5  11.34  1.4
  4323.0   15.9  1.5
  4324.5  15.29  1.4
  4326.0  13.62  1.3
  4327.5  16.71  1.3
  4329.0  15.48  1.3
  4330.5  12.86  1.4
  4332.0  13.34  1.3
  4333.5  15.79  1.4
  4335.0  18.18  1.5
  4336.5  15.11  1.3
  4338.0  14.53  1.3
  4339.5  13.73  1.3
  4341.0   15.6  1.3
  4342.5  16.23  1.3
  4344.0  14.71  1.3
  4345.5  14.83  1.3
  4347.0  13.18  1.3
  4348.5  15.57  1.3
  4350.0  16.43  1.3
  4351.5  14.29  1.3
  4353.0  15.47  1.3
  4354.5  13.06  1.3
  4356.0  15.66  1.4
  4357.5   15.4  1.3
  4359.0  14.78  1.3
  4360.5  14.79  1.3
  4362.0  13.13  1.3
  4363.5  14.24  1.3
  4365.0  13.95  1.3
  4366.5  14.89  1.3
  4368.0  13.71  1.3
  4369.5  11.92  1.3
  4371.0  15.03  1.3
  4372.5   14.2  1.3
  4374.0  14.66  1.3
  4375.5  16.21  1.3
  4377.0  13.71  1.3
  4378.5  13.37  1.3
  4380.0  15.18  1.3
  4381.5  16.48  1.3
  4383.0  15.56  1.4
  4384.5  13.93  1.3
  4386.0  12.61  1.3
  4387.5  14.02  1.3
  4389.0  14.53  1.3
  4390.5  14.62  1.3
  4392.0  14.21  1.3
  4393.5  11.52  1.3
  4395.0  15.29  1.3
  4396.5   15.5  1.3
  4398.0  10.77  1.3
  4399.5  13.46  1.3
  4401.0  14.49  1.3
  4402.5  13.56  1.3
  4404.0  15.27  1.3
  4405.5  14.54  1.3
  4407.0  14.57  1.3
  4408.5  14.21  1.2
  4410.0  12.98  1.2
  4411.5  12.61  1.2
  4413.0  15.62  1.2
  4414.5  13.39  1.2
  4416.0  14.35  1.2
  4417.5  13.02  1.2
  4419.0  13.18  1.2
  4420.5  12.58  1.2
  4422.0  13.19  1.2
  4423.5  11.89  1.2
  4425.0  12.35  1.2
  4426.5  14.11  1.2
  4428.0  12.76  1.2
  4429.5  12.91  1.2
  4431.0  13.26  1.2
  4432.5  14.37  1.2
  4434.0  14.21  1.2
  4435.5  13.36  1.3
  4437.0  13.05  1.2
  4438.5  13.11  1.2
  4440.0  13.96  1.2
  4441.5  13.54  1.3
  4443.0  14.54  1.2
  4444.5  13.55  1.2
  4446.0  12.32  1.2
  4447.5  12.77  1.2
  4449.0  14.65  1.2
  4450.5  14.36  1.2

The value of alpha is 14.1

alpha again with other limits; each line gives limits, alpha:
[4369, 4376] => 14.4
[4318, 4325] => 14.4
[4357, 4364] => 14.4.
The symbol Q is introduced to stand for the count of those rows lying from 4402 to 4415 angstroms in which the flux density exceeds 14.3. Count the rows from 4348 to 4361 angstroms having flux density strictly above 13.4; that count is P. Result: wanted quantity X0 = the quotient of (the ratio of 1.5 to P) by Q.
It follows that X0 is 0.047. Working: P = 8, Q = 4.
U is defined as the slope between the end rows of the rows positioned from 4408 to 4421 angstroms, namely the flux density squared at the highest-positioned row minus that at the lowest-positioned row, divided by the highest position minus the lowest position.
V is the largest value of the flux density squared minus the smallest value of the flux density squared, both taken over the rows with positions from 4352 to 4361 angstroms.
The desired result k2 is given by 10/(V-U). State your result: 0.128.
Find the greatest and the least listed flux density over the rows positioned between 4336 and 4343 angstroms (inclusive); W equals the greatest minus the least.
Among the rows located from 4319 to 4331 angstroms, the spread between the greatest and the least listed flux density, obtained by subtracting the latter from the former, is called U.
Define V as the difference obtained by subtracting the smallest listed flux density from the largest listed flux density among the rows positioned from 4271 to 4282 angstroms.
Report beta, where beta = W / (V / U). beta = 3.2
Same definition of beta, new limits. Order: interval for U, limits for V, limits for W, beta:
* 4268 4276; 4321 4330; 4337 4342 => 1.2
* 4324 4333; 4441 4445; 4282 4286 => 9.6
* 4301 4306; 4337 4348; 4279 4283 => 0.5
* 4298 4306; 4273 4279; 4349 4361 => 3.9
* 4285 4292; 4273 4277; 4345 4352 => 2.3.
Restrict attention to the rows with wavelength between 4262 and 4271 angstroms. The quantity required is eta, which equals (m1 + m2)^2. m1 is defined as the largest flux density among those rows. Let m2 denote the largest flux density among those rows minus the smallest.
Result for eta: 516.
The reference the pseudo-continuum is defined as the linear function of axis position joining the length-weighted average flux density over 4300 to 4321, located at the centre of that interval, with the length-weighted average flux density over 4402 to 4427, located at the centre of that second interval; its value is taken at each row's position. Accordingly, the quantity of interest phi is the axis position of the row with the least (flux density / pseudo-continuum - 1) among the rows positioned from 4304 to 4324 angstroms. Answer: 4321.5 angstroms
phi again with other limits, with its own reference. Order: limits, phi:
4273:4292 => 4285.5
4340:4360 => 4354.5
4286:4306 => 4302.0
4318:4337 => 4321.5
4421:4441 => 4423.5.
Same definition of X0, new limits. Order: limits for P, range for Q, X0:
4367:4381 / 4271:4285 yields 0.054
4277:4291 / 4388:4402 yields 0.043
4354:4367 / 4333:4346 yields 0.027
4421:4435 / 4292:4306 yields 0.125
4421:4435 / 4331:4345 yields 0.071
